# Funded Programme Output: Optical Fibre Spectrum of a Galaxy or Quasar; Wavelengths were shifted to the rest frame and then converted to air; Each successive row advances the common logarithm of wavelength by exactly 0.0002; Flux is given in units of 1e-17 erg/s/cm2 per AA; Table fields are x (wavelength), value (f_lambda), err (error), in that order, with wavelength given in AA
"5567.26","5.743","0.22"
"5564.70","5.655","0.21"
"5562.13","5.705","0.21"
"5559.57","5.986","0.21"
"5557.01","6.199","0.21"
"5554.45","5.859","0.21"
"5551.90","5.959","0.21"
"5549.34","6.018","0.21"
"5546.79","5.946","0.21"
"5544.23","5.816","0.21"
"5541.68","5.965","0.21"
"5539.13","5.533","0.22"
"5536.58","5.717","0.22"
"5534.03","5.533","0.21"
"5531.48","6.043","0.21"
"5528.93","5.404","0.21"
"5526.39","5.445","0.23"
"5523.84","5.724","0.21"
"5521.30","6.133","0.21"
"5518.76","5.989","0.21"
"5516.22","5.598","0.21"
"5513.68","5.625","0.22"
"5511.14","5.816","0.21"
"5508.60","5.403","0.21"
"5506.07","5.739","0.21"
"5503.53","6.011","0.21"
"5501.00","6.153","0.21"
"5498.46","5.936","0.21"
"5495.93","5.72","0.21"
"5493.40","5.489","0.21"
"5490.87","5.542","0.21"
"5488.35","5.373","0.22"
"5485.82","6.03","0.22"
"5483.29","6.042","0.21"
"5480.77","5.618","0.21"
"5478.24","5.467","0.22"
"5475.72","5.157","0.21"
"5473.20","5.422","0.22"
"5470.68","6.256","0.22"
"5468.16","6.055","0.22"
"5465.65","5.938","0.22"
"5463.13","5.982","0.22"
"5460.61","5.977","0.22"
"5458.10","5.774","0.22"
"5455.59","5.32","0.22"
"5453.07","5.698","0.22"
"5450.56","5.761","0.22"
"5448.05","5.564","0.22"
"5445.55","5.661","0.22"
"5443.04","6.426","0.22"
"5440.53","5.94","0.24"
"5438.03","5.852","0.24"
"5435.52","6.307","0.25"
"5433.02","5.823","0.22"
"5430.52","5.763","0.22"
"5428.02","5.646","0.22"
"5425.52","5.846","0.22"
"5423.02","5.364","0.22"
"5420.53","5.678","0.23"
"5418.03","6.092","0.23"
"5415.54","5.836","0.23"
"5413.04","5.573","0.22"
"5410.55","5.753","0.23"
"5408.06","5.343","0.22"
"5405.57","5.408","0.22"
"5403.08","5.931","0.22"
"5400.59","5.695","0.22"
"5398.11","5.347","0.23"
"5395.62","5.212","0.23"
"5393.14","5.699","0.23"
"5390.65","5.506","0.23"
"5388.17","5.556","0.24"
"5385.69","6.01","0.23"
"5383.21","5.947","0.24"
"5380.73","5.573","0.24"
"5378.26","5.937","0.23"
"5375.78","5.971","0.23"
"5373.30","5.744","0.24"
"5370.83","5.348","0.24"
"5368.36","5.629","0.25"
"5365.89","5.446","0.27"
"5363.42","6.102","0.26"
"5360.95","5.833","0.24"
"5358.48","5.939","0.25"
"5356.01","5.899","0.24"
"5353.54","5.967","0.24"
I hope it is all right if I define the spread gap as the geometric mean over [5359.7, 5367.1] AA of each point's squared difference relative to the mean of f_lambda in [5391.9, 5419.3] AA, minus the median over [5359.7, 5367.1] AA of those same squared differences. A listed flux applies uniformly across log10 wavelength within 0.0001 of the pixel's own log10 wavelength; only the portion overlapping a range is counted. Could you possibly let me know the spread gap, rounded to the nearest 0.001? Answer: 0.025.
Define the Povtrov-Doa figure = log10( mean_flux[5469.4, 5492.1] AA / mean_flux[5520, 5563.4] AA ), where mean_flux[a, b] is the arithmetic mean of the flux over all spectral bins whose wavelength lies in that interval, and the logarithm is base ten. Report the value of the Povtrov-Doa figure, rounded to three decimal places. -0.013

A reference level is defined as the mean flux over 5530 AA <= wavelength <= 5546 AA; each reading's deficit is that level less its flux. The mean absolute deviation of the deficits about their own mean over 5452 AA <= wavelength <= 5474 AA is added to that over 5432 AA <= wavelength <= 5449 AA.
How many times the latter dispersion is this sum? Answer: 1.99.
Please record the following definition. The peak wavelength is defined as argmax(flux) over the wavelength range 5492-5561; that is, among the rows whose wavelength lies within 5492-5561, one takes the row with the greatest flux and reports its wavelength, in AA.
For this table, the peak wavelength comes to 5557.01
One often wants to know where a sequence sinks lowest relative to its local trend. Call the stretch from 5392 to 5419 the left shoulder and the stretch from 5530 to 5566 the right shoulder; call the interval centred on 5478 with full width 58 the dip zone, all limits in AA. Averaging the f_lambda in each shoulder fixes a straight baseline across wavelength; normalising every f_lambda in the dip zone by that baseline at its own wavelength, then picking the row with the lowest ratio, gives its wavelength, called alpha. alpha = 5475.72 AA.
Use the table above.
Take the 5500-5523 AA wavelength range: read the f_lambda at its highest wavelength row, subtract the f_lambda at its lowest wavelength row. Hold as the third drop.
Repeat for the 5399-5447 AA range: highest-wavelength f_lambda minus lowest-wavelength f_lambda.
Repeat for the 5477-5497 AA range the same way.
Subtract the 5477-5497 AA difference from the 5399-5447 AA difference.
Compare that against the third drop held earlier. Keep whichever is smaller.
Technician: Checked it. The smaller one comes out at -0.29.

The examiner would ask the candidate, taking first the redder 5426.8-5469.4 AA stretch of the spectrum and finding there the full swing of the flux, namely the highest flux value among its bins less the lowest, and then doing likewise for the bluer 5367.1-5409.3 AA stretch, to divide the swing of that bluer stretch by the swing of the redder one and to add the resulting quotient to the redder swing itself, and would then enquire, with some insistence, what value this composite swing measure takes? 1.83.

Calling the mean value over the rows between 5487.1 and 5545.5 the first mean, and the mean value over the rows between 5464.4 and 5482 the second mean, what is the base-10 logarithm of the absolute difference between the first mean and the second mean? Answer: -1.61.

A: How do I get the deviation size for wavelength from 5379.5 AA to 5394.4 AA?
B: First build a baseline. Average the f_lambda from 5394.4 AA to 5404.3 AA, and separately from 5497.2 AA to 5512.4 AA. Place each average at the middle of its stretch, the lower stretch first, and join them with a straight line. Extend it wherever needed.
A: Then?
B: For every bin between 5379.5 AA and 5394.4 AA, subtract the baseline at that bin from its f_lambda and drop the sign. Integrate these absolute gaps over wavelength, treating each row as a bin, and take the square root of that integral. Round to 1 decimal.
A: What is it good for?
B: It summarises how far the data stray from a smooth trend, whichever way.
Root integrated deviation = 1.8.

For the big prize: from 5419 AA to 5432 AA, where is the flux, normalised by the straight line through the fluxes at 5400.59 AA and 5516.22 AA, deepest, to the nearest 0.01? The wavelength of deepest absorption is 5423.02 AA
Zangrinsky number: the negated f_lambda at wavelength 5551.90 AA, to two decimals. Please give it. -5.96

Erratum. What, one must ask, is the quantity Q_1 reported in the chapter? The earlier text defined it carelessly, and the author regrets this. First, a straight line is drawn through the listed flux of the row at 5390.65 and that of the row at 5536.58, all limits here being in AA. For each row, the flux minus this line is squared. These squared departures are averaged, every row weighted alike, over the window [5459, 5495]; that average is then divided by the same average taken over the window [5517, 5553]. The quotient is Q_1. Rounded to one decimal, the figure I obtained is 2.0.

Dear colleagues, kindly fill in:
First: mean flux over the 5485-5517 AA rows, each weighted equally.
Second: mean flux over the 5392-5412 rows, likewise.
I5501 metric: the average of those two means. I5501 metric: 5.64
